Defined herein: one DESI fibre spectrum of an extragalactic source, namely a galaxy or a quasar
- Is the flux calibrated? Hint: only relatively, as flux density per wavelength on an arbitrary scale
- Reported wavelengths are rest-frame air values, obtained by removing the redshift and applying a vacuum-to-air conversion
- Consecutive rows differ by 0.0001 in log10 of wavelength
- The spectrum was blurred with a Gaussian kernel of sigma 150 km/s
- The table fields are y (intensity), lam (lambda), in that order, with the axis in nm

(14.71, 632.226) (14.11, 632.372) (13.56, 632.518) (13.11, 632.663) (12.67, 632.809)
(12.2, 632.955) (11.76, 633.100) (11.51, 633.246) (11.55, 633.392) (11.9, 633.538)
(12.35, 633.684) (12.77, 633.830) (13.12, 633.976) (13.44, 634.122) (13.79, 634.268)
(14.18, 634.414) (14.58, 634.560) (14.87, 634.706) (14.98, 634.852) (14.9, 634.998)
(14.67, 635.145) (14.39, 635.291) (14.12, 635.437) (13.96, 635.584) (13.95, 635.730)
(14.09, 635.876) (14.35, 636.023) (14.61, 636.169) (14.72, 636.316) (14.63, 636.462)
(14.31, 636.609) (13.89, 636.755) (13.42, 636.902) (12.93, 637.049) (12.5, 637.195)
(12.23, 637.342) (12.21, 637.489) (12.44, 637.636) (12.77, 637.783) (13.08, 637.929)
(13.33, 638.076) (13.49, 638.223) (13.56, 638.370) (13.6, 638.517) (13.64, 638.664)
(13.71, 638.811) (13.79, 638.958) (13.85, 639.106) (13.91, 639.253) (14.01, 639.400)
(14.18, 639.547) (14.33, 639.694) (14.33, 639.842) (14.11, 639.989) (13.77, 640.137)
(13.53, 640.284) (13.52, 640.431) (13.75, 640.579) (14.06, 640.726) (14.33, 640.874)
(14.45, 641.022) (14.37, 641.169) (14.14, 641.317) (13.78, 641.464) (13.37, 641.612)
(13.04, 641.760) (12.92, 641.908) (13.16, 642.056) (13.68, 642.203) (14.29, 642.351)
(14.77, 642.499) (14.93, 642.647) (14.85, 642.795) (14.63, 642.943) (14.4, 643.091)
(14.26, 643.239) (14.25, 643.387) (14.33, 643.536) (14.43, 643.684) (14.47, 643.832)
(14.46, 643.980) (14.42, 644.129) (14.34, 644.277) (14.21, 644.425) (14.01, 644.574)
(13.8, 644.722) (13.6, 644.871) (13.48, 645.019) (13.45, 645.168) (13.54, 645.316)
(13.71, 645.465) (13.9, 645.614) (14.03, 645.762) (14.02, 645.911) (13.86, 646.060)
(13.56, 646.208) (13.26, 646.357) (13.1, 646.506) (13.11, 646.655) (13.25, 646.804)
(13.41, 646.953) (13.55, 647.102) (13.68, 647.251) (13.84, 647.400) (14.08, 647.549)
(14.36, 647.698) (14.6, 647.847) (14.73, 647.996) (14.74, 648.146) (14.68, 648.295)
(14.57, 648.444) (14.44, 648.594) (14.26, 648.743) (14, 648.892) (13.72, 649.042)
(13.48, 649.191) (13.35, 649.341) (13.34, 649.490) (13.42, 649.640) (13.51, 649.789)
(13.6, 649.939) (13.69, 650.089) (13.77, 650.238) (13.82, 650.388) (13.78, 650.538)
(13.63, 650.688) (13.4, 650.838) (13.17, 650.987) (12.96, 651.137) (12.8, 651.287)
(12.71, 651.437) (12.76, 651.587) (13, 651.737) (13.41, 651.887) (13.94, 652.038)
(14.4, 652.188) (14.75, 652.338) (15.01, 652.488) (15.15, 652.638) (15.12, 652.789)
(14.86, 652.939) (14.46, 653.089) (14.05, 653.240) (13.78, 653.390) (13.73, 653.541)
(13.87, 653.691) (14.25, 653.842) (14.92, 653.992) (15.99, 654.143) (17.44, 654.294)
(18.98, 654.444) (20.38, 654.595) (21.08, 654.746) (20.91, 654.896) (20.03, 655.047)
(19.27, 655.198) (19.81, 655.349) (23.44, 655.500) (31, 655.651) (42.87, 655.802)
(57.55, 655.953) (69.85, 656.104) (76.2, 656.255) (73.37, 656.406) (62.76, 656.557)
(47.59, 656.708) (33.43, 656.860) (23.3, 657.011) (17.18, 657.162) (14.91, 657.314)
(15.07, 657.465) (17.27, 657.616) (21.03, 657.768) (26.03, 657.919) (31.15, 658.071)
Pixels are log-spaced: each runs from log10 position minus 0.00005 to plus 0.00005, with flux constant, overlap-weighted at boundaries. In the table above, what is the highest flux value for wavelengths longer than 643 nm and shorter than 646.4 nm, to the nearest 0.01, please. 14.47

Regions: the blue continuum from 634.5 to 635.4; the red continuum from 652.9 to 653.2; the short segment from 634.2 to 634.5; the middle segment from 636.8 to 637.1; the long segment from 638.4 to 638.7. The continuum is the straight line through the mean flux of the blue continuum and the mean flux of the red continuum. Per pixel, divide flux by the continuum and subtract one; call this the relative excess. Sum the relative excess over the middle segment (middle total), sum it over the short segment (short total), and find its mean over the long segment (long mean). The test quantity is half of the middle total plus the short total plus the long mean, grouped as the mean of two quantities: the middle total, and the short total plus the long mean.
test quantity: -0.19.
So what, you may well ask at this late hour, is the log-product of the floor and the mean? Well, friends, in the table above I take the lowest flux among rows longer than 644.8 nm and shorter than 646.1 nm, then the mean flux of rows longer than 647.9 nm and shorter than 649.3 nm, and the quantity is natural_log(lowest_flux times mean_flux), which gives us 5.26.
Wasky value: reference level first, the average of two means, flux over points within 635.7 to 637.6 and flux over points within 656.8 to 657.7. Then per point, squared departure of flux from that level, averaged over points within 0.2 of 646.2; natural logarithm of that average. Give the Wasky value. 2.4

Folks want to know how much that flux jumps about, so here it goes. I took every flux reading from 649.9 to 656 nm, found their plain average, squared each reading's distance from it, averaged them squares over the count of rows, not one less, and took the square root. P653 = 8.4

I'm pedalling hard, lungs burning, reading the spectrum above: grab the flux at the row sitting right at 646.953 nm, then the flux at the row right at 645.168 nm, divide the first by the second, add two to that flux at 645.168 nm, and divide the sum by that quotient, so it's 15.5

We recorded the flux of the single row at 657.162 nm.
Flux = 17.18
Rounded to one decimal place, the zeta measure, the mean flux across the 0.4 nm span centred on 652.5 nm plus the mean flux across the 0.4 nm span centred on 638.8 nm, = 28.7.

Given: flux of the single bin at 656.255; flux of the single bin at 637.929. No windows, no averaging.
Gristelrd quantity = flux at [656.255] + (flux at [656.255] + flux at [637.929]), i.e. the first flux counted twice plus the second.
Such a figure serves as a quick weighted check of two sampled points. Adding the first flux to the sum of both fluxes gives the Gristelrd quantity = 165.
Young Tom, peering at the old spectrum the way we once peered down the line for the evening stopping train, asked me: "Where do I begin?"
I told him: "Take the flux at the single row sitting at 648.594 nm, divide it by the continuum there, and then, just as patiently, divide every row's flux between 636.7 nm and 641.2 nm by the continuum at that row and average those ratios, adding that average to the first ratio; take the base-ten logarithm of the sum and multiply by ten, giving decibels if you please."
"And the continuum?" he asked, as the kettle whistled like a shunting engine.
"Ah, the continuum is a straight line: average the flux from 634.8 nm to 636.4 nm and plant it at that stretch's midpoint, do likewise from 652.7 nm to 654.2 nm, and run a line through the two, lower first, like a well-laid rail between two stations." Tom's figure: 2.87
